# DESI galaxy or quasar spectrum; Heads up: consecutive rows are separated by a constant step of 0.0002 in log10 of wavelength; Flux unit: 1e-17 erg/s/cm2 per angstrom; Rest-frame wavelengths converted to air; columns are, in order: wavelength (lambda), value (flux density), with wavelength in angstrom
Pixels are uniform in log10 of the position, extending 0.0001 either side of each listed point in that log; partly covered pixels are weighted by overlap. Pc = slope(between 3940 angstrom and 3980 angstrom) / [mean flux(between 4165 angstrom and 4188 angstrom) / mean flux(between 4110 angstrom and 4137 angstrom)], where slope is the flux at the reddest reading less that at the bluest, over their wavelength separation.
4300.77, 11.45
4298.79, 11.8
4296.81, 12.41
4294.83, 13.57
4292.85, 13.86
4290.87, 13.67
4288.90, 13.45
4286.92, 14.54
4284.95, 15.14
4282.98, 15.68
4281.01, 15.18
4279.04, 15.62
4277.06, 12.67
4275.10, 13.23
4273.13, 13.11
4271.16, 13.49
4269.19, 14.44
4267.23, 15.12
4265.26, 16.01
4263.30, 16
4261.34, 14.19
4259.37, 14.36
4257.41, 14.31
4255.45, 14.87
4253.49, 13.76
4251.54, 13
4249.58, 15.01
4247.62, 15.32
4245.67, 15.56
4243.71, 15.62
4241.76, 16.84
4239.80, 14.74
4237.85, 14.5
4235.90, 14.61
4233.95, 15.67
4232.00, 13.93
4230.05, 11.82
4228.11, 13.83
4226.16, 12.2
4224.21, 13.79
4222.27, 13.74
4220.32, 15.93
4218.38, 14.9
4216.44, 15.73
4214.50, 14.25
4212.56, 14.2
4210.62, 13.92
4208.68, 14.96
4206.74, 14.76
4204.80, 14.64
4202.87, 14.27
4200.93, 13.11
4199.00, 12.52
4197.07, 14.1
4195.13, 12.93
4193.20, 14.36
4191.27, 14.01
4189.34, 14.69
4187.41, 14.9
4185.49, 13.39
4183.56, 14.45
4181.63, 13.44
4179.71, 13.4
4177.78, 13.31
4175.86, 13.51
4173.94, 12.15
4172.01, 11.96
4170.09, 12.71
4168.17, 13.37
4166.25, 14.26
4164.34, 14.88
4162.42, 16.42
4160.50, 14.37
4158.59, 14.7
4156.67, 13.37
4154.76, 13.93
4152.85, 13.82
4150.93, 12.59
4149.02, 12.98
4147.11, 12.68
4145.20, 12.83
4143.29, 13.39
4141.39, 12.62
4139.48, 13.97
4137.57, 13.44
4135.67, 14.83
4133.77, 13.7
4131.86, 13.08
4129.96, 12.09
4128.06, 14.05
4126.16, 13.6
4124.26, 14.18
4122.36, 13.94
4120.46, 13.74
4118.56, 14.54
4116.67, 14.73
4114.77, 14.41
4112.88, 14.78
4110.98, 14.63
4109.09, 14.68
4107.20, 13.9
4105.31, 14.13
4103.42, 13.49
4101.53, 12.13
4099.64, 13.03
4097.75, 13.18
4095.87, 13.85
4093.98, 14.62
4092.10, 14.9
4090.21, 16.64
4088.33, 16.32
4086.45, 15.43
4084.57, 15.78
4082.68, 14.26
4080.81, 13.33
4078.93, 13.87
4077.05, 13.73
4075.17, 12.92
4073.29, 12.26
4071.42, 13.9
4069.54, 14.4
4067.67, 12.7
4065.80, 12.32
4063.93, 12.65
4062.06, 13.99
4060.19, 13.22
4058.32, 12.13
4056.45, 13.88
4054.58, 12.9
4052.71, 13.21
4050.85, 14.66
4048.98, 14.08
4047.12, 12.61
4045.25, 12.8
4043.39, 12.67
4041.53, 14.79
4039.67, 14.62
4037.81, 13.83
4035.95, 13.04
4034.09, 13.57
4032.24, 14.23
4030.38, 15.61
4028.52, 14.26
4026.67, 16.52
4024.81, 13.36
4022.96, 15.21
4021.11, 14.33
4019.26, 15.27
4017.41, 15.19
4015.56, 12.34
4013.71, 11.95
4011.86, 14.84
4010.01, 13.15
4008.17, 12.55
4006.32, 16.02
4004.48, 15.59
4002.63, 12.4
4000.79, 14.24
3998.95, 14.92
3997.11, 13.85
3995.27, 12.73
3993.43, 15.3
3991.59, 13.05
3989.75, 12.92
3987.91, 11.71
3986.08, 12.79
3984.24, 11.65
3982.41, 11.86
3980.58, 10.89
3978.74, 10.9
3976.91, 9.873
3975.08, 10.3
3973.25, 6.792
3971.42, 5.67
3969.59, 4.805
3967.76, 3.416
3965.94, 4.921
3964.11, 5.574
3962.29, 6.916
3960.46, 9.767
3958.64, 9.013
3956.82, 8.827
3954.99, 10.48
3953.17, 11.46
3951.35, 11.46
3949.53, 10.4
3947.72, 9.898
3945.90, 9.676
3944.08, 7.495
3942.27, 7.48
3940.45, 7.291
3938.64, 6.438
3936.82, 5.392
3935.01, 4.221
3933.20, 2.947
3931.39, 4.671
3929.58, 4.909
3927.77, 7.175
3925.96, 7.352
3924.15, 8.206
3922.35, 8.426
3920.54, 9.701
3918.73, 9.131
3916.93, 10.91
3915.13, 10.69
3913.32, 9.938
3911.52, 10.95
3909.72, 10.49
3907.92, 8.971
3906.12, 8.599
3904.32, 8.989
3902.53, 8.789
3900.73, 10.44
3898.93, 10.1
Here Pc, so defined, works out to 0.099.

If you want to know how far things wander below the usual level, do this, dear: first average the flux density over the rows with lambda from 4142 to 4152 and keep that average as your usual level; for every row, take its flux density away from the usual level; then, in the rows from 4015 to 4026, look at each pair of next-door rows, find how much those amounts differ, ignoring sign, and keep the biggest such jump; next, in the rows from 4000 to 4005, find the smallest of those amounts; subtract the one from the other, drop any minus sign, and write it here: 5.55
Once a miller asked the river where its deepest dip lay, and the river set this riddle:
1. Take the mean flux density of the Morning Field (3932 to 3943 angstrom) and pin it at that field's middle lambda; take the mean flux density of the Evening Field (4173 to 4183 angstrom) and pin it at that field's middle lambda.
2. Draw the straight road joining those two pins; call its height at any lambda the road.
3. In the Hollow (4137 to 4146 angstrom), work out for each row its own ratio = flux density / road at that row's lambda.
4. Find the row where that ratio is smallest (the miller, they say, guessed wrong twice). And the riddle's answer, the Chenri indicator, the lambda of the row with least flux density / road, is 4141.39 angstrom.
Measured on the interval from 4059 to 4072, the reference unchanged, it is 4065.80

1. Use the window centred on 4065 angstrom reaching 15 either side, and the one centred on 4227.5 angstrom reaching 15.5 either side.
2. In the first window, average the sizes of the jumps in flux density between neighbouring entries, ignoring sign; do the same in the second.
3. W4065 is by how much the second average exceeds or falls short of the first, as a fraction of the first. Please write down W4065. 0.3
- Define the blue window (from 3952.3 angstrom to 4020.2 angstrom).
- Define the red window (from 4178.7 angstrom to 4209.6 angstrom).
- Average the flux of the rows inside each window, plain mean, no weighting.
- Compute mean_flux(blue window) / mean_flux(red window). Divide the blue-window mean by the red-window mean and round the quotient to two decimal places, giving 0.80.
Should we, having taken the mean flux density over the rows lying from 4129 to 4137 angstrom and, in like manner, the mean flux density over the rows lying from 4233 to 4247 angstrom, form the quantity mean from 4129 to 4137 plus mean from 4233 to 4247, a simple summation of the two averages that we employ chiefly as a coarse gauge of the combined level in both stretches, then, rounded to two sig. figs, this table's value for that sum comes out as 29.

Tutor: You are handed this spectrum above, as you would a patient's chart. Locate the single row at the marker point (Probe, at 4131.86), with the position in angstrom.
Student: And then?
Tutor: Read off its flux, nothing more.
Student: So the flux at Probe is 13.08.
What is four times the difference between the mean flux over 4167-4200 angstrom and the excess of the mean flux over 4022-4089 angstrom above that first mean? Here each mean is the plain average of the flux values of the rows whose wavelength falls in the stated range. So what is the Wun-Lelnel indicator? 52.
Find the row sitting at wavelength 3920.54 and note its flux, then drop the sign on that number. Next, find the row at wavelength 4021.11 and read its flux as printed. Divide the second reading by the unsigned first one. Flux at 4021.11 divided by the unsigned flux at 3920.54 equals 1.48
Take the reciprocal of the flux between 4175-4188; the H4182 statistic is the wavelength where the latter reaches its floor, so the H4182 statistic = 4187.41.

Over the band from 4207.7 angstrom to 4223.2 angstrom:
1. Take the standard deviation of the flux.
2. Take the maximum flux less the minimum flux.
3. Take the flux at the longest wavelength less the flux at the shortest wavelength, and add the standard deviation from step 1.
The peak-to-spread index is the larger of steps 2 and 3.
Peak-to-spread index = 2.2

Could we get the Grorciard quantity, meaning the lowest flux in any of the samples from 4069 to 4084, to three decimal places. 12.260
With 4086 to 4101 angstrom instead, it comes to 13.030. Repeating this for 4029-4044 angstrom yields 12.670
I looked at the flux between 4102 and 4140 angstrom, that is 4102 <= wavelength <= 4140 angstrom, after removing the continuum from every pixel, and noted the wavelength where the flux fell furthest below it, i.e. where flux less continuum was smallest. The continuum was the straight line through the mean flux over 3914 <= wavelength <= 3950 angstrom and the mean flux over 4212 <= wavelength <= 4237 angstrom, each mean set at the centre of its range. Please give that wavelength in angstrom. 4129.96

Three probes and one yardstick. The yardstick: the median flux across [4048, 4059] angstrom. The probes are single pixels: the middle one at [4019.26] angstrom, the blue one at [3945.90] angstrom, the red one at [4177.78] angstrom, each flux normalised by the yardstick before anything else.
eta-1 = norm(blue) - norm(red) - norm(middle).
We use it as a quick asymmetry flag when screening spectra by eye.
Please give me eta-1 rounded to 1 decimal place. -1.4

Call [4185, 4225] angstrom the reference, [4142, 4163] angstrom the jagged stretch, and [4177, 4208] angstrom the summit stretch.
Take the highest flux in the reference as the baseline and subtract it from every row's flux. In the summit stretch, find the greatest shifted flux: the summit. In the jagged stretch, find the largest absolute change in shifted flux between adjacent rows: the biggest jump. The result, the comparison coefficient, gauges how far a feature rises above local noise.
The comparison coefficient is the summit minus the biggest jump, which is -3.1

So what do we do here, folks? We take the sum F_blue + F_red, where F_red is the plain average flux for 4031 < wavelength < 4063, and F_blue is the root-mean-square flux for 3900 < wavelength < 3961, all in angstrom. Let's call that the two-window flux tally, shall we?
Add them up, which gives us 22.4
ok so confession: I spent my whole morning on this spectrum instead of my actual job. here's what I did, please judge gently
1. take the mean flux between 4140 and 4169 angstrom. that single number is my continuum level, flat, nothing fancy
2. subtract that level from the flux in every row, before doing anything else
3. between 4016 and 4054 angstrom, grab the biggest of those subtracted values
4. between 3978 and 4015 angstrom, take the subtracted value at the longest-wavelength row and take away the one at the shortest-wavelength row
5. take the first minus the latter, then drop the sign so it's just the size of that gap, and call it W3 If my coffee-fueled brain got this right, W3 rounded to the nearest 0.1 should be 1.7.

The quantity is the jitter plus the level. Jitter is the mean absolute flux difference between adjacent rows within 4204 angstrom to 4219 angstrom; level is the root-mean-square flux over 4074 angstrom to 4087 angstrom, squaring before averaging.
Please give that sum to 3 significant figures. 14.8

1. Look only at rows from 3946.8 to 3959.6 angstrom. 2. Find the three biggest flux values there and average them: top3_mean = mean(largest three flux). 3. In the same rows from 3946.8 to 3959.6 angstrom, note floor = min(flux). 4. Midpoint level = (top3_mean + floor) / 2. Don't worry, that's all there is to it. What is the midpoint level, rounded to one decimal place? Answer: 10.0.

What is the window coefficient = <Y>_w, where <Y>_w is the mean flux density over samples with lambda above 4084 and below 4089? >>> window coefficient 15.8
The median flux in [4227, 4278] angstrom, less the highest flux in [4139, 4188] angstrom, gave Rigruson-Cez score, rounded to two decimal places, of -1.95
